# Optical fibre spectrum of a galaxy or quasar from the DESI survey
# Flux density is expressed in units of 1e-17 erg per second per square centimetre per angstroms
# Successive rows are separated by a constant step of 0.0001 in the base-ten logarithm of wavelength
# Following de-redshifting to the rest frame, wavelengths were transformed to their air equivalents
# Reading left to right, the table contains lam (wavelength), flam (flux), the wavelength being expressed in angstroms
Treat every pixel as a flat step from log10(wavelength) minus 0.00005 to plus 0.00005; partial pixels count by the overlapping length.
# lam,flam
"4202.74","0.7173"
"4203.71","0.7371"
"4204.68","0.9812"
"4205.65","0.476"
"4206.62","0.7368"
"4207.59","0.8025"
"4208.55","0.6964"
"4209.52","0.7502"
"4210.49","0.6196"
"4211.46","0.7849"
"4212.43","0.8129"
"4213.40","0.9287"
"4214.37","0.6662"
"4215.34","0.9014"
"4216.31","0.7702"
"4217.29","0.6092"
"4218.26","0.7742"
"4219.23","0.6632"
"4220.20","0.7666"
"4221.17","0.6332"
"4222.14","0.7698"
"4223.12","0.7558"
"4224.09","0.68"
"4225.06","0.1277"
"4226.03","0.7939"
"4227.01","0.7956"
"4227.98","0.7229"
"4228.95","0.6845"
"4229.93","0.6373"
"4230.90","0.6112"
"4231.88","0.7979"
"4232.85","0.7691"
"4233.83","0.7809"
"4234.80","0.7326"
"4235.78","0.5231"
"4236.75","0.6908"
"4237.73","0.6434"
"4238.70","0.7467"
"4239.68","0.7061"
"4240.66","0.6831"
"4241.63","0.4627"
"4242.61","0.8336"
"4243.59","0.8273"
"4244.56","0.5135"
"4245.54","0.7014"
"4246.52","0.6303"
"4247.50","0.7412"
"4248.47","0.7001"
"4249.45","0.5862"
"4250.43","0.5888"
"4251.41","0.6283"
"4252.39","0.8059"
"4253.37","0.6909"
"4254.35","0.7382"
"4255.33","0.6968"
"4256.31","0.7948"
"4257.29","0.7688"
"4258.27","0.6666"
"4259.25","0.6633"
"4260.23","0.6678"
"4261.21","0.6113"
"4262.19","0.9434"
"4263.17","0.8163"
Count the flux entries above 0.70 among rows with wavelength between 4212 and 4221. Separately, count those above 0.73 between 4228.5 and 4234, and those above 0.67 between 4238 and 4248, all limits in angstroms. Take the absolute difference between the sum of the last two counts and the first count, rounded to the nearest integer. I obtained 4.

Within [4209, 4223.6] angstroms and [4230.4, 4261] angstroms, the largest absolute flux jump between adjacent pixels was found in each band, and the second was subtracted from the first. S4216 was -0.11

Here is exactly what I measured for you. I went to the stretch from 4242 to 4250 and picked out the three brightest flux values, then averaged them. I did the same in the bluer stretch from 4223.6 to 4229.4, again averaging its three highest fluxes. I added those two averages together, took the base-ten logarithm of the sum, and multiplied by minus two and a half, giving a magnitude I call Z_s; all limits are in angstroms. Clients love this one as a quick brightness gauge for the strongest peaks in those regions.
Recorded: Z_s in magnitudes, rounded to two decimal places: -0.49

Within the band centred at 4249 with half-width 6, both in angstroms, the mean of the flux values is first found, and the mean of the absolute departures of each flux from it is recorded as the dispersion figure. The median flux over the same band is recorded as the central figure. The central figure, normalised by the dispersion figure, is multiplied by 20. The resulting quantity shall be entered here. 186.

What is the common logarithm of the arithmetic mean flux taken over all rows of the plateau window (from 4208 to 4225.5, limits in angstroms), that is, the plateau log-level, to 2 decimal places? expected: -0.15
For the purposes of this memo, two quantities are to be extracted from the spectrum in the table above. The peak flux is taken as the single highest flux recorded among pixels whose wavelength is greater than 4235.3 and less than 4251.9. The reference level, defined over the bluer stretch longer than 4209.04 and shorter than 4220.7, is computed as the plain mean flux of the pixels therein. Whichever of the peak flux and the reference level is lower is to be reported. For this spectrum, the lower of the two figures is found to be 0.754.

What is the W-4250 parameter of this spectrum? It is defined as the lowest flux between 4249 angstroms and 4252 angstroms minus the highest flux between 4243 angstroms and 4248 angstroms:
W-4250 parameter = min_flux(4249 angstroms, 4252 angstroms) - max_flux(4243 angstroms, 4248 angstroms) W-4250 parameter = -0.24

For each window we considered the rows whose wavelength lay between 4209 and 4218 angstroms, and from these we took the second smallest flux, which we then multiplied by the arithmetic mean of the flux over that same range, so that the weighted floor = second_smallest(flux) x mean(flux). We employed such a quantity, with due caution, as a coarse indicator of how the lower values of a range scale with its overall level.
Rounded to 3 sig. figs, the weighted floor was 0.471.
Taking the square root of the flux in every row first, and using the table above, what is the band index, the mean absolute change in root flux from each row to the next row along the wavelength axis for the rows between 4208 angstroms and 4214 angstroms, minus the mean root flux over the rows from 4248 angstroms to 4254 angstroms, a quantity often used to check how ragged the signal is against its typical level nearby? -0.758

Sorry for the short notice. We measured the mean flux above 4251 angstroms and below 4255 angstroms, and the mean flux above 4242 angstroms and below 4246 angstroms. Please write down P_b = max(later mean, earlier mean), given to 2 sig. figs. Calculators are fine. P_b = 0.72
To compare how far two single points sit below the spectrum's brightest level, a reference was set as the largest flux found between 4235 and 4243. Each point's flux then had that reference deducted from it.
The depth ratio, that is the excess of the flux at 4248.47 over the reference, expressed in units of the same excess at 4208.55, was 1.0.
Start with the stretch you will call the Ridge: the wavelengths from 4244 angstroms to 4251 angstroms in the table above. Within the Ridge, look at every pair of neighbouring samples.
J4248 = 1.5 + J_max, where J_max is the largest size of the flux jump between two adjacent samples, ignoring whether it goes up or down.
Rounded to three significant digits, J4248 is 1.69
